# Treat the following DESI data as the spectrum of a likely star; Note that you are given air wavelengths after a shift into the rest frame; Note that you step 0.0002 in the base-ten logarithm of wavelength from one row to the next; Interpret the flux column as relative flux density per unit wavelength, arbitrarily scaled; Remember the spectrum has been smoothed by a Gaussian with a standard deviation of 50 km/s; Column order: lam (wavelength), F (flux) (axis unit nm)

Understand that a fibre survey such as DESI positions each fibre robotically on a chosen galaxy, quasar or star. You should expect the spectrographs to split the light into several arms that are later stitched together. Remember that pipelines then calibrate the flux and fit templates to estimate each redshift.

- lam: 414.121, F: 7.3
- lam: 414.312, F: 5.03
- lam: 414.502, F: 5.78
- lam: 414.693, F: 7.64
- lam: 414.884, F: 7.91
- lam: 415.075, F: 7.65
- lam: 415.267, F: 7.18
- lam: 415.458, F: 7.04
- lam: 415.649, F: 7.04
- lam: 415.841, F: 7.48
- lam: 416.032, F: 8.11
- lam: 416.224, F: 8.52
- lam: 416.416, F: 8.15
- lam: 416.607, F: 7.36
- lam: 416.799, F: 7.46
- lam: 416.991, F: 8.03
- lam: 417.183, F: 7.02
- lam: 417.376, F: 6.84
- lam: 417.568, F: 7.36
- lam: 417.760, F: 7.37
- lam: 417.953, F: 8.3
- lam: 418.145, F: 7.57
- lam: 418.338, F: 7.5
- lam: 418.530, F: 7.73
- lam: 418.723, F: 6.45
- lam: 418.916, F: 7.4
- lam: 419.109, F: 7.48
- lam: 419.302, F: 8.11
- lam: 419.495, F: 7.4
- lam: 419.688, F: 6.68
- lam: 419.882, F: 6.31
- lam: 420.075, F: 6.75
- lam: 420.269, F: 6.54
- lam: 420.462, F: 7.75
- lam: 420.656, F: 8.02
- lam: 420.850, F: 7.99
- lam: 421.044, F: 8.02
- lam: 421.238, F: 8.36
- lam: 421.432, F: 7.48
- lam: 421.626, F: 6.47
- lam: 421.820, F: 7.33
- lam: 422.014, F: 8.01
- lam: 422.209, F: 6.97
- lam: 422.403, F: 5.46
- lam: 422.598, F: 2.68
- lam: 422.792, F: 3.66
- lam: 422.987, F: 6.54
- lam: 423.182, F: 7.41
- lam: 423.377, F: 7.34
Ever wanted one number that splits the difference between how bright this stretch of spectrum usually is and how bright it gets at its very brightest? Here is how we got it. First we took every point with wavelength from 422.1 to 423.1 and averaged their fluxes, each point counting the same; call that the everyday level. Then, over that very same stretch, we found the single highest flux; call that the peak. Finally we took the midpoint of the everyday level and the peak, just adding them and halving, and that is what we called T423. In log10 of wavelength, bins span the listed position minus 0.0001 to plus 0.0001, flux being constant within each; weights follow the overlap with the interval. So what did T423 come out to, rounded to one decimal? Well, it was 6.0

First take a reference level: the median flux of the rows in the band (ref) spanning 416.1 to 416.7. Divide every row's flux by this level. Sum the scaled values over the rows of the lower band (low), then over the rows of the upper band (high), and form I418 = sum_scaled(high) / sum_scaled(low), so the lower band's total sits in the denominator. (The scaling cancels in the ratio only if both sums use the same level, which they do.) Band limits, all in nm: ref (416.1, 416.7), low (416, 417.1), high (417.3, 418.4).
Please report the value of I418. 0.94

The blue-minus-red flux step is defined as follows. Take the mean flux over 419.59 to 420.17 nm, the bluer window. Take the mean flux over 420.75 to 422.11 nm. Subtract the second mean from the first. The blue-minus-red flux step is -1.09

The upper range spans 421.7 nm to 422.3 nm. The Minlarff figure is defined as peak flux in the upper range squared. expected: 64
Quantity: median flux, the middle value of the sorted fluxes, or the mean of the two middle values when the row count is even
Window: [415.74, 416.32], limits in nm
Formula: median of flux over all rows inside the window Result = 8.1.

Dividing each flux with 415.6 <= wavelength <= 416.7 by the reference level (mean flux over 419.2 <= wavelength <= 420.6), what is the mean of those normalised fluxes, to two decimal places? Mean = 1.10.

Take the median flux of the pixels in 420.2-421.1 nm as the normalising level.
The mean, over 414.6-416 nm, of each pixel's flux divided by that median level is 0.93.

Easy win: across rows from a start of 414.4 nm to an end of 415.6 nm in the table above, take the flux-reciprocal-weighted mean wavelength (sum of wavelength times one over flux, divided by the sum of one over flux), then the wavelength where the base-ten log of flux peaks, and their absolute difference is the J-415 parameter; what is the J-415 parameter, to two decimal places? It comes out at 0.08 nm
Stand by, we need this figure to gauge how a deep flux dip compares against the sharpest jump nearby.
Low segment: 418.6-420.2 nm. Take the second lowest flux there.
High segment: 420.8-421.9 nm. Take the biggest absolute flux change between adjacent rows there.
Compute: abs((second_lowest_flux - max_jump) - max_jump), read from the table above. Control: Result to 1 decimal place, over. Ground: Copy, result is 4.4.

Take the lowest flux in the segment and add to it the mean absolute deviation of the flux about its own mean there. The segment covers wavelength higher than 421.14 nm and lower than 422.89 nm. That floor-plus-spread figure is 4.24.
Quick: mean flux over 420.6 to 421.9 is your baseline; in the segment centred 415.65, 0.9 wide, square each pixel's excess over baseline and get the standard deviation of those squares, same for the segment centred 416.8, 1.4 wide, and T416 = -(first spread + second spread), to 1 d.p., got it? -0.4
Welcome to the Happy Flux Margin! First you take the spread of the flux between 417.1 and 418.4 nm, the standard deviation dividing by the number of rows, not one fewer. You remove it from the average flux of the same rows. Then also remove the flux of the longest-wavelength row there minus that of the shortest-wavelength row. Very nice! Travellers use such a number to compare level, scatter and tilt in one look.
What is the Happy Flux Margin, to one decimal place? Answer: 6.5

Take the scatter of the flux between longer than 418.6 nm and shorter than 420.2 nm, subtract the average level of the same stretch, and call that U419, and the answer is -6.5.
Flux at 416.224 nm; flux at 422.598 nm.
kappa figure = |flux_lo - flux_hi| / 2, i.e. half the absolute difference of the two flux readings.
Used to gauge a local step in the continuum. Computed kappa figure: 2.9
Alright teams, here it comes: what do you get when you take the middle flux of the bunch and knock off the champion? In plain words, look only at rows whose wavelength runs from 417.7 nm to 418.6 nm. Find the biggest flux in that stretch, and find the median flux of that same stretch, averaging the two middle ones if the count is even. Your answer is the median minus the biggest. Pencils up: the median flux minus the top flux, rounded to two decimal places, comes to -0.73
